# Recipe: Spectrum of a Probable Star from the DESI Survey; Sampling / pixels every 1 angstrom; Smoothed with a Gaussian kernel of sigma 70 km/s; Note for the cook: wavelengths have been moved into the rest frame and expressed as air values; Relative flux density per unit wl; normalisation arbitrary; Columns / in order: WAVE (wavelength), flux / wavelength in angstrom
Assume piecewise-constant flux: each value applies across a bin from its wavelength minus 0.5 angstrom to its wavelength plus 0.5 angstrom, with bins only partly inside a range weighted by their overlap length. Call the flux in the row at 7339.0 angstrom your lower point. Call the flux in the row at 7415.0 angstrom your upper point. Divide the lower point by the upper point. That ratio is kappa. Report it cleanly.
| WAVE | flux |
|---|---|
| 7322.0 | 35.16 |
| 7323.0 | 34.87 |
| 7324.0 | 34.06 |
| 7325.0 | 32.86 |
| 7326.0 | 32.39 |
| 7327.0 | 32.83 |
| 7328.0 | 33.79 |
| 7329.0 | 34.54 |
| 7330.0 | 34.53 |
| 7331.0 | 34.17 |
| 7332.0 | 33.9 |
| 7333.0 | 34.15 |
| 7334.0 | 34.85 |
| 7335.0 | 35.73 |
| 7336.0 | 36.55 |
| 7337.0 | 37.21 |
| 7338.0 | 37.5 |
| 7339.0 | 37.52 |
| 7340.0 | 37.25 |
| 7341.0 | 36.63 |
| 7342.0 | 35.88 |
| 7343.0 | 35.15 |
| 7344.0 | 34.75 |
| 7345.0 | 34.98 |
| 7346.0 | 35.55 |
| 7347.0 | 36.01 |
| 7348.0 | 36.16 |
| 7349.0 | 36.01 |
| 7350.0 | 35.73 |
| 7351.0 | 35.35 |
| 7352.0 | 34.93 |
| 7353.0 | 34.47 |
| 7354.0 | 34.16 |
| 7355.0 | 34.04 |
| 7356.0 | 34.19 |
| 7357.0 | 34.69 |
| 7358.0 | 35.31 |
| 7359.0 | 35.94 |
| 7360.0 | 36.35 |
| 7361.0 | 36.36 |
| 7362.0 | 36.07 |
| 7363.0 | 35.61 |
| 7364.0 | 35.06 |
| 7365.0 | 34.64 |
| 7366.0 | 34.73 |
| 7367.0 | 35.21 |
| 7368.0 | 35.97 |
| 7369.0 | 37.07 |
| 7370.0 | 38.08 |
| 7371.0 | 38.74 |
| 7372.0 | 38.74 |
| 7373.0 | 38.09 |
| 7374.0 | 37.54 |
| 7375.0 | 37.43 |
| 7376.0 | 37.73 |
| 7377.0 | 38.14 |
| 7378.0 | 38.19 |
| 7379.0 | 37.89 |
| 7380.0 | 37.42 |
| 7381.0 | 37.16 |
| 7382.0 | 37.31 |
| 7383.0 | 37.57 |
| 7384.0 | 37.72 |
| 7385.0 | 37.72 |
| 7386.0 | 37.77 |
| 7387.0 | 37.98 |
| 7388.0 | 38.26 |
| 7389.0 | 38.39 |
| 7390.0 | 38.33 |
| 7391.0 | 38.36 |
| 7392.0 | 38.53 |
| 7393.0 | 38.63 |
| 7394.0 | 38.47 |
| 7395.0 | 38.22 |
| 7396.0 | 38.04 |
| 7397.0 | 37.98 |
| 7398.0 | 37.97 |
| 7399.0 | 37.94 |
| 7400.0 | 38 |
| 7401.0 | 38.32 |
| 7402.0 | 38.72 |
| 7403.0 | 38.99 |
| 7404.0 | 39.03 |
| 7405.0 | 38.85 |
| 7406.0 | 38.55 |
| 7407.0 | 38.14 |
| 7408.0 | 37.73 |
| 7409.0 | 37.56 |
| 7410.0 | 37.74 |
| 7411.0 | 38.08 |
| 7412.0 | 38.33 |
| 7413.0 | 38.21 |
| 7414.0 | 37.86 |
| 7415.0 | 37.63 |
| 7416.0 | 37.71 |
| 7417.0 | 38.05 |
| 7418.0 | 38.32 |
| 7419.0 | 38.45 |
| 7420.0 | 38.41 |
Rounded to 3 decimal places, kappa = 0.997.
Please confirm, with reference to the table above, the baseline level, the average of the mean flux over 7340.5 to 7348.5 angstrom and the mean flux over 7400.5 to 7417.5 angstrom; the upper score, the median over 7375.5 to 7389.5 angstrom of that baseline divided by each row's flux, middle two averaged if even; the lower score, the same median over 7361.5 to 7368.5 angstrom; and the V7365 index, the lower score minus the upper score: 0.0706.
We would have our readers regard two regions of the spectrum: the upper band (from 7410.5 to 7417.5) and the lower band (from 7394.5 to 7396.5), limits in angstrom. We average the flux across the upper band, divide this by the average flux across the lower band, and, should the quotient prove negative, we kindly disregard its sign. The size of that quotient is 1.00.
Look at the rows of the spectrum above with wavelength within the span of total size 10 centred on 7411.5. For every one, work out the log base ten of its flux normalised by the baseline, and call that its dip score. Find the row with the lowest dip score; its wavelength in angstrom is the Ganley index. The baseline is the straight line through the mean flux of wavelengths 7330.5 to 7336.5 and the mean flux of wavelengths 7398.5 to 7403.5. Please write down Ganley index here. 7415.0 angstrom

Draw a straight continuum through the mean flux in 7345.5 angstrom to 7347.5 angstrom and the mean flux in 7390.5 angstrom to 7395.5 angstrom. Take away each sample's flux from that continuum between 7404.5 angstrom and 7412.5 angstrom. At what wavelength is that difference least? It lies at 7405.0 angstrom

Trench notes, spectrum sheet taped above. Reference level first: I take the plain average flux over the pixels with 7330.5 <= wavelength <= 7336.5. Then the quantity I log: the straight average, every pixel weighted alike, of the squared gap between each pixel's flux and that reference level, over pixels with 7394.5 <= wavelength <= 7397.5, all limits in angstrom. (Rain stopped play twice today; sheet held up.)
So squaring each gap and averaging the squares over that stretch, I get 10.2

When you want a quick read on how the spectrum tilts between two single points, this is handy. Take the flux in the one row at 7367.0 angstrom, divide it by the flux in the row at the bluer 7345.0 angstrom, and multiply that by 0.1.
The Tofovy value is 0.101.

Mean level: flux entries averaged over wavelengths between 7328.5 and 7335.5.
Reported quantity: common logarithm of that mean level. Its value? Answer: 1.538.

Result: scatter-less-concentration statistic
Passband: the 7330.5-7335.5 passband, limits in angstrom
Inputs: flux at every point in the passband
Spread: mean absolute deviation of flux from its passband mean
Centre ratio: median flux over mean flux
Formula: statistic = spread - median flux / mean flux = -0.40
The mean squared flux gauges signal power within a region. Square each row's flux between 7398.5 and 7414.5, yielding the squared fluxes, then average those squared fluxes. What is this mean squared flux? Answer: 1464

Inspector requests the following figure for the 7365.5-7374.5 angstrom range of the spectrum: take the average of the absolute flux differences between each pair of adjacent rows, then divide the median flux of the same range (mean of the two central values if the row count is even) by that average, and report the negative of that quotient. -58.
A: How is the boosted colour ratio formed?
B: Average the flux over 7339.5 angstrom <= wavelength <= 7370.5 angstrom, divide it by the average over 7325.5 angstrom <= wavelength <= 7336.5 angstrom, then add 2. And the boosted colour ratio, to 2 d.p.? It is 3.04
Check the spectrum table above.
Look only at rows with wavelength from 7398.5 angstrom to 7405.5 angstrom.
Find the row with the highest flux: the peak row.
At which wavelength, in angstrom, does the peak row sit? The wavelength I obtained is 7404.0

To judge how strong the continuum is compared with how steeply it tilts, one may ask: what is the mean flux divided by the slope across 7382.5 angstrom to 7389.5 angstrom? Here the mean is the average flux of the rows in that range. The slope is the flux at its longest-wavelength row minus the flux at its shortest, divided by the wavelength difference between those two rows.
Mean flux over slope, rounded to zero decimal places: 277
